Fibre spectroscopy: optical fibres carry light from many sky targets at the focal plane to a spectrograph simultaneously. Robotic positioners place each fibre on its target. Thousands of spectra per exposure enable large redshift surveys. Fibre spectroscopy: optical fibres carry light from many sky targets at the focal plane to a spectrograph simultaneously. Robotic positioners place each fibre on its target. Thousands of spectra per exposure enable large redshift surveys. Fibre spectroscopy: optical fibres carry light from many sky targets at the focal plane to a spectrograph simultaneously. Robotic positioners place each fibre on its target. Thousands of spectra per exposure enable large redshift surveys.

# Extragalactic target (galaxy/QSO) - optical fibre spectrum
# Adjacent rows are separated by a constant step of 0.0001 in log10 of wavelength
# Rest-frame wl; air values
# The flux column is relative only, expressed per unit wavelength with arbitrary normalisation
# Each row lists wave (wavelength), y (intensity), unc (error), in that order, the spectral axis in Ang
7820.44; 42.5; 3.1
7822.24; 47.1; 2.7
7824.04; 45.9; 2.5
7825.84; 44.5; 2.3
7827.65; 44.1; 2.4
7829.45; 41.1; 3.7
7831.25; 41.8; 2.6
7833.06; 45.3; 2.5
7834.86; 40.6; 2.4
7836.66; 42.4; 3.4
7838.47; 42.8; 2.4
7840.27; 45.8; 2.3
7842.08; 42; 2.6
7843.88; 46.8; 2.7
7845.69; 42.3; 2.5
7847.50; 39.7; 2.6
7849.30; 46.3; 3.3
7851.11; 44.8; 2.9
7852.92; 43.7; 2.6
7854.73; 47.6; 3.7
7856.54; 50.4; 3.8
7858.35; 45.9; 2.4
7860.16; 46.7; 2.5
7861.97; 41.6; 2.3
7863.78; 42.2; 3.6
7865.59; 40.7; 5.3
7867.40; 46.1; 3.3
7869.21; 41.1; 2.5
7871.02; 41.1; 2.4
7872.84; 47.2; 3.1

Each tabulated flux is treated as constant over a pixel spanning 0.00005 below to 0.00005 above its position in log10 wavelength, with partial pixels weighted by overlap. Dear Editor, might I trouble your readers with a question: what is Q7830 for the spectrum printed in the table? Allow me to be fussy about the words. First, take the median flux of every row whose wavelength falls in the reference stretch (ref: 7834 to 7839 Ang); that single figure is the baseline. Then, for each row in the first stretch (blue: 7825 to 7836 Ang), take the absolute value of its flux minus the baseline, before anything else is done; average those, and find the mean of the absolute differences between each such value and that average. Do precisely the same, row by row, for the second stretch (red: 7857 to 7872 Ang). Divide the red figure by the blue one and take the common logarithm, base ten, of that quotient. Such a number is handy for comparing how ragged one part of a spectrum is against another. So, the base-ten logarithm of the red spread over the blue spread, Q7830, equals 0.39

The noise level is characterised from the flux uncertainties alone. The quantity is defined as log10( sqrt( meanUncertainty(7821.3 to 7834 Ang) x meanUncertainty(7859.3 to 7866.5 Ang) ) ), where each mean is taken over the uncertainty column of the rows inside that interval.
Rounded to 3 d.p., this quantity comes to 0.481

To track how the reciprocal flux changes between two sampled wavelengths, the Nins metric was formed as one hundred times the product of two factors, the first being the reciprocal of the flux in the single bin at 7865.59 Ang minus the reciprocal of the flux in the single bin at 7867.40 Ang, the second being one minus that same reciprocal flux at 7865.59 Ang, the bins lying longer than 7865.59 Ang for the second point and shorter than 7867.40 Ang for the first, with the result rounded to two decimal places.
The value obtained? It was 0.28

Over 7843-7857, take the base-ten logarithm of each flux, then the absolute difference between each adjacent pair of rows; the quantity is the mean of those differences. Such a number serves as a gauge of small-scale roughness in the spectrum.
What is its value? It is 0.0322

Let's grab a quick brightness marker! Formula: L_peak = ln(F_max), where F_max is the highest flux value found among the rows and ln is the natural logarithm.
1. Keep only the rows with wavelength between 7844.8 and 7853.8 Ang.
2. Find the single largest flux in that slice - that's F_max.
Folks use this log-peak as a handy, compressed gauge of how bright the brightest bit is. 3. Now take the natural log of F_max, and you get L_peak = 3.84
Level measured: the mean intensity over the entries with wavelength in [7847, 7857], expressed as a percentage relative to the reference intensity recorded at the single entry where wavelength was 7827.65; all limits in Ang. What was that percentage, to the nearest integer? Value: 103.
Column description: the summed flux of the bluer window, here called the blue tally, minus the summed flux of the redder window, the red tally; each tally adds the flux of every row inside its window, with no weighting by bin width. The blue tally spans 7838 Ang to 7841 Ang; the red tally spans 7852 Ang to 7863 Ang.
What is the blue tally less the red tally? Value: -187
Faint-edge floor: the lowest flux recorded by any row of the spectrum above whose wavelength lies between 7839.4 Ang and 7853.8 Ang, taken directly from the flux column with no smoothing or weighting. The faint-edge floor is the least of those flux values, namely 39.7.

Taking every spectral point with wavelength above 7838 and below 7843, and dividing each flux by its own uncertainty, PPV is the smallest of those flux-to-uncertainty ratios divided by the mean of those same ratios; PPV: 0.90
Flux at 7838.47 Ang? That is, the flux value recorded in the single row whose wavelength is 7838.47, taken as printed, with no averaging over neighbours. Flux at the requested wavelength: 42.8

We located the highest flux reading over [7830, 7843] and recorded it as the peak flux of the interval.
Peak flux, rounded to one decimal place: 45.8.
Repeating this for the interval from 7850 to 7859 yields 50.4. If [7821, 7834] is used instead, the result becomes 47.1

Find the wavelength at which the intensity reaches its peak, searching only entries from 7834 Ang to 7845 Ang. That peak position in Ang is 7843.88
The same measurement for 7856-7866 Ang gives 7856.54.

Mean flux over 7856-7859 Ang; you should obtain 48.1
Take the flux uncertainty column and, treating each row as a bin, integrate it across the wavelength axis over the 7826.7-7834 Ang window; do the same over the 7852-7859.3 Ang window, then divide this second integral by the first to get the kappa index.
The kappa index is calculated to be 1.12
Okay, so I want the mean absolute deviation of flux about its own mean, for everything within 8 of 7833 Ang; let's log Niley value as 1.6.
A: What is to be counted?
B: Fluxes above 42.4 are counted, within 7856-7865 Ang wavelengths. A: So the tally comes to 3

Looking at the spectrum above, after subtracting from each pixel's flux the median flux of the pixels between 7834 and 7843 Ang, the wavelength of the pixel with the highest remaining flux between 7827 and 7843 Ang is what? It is 7840.27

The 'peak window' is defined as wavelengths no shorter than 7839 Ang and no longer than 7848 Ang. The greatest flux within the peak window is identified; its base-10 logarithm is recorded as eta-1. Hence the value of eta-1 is 1.670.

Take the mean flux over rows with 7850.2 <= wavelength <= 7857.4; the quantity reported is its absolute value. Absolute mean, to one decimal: 46.6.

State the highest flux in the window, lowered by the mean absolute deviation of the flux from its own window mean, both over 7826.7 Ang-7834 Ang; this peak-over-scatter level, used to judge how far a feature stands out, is 43.7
